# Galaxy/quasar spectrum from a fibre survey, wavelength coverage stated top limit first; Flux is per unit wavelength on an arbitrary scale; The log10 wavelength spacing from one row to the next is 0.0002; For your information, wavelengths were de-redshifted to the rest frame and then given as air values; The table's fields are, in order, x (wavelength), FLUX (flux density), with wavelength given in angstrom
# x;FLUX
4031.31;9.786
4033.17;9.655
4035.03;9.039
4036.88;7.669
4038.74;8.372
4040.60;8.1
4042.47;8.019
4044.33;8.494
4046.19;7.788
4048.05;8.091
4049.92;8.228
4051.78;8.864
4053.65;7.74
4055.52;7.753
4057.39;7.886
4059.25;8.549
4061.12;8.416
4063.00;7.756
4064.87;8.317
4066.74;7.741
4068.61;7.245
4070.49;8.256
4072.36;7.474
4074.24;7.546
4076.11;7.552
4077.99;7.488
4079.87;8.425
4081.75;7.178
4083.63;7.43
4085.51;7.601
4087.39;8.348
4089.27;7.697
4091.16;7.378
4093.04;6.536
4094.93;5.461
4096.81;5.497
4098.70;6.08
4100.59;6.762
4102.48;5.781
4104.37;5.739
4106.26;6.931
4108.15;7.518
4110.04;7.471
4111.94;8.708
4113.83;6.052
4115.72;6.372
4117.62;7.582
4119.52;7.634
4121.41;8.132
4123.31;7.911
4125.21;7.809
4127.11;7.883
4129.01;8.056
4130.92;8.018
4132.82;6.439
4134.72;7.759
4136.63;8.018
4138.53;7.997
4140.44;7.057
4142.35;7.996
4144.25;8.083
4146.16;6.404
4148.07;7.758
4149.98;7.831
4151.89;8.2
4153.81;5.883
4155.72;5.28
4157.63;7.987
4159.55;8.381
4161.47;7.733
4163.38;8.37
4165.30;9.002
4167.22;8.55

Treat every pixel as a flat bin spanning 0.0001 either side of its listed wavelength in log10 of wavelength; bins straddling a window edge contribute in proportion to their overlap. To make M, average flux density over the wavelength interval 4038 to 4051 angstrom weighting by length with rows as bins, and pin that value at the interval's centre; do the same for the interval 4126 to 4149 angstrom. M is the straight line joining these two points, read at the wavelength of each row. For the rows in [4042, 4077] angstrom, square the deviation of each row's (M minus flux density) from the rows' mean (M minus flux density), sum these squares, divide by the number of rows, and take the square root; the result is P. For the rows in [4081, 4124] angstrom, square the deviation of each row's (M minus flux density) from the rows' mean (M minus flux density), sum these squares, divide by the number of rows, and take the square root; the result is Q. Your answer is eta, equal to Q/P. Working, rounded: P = 0.4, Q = 0.9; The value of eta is 2.4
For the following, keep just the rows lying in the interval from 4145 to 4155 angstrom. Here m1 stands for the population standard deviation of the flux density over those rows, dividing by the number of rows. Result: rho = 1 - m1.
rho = 0.1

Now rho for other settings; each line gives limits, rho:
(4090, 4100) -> 0.3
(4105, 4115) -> 0.1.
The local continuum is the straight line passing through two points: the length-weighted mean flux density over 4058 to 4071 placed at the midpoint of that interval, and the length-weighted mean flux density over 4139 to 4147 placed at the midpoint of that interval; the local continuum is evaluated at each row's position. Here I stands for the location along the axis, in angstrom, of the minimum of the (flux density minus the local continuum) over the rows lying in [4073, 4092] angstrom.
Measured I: 4081.75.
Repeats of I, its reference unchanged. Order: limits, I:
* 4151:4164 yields 4155.72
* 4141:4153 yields 4146.16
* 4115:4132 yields 4115.72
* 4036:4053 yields 4036.88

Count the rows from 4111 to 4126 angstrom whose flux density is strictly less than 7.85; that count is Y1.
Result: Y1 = 5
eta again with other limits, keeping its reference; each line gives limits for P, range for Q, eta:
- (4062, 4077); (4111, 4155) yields 2.2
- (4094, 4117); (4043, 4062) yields 0.4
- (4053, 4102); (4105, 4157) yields 1.1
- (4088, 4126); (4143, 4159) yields 1.1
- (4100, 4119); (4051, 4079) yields 0.5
